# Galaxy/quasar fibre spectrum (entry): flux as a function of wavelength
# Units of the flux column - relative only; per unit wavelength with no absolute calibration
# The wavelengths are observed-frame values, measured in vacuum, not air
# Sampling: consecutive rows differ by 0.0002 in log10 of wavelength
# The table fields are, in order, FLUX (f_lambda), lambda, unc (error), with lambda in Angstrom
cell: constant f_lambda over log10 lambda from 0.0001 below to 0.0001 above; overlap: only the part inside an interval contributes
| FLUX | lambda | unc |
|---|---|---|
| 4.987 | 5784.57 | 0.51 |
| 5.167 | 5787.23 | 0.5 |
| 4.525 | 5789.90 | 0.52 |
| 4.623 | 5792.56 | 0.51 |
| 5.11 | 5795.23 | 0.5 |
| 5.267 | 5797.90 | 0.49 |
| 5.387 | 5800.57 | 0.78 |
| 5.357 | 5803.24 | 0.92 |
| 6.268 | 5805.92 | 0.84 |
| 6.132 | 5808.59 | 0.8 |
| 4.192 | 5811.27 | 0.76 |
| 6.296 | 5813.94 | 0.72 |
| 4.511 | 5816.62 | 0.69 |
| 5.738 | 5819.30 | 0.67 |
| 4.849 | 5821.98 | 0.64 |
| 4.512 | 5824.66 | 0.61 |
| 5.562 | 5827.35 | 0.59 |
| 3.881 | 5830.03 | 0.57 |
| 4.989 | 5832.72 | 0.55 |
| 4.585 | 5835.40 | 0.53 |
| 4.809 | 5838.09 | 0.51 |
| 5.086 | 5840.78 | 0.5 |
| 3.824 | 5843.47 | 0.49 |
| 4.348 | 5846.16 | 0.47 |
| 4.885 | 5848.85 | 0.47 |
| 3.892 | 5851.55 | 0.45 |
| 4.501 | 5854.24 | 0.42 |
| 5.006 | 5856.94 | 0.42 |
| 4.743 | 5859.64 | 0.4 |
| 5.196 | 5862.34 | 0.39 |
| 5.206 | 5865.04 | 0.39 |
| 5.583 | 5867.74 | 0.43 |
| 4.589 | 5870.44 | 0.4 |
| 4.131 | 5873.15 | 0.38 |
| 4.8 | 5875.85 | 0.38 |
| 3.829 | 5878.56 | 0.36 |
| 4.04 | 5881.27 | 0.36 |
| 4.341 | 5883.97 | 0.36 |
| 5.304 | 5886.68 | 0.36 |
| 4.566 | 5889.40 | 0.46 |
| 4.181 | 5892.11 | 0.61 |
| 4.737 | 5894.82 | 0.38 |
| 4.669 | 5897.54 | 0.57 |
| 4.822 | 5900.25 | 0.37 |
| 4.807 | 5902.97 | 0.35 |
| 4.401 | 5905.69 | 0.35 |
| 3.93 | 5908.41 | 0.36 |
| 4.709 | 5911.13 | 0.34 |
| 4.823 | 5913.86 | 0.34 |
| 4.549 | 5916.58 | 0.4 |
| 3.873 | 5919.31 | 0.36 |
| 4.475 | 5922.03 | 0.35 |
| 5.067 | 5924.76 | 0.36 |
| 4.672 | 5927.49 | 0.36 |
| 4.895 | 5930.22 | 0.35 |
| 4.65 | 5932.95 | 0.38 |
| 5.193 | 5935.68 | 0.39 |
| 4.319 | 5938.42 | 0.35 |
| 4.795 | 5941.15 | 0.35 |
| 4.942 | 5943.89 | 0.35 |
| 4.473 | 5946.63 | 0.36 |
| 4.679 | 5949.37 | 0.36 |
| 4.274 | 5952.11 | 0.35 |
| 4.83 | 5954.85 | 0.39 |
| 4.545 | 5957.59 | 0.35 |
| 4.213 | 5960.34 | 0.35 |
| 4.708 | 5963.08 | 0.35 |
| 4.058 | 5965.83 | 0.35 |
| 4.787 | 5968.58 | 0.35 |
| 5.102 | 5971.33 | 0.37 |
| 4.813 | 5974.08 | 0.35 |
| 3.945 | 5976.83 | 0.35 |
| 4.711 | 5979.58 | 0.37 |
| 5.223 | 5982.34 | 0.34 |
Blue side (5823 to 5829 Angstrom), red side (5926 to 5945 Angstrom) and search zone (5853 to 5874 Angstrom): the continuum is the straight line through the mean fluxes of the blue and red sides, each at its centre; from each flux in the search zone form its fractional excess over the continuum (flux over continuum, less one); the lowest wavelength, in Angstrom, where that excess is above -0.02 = 5856.94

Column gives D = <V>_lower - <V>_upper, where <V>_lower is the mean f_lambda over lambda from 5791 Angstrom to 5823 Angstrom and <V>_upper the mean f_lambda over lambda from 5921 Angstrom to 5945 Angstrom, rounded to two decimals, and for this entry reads 0.53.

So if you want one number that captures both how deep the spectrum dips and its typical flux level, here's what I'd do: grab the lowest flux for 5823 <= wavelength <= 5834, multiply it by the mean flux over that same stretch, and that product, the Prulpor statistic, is 18.4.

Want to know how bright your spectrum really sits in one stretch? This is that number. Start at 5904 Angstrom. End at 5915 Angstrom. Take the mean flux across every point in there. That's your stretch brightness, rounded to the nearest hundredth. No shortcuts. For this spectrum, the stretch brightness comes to 4.47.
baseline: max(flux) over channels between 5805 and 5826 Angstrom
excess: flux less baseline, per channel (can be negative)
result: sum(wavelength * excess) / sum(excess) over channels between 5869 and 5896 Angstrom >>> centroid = 5882.2 Angstrom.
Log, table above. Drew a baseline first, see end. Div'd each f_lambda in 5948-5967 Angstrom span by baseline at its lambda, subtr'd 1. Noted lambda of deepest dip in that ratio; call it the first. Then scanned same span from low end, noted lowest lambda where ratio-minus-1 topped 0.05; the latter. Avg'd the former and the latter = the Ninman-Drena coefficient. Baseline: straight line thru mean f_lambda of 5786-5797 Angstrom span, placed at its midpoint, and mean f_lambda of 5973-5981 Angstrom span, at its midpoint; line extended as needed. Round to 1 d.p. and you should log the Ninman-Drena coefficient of 5960.3 Angstrom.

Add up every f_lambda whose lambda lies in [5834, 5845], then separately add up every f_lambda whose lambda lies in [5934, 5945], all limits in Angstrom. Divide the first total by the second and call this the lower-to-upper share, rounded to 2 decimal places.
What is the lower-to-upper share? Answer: 0.95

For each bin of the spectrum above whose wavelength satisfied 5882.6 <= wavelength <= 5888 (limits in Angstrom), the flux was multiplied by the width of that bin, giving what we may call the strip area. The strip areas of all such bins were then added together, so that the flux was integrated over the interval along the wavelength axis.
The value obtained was 26.1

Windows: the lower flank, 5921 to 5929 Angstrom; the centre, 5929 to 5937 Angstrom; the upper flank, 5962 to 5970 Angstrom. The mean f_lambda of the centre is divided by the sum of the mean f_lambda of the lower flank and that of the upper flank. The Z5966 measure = 0.531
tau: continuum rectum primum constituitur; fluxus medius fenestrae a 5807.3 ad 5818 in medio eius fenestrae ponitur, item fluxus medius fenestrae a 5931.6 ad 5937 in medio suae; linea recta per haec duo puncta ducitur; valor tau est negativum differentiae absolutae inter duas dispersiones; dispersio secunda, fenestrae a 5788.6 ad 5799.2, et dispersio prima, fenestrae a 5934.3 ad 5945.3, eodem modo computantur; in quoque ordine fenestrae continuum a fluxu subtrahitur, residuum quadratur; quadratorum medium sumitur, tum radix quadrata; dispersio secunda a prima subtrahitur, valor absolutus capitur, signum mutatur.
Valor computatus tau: -0.23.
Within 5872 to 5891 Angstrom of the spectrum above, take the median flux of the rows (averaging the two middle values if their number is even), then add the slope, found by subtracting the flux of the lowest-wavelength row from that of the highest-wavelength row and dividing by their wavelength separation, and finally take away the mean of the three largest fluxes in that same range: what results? -0.52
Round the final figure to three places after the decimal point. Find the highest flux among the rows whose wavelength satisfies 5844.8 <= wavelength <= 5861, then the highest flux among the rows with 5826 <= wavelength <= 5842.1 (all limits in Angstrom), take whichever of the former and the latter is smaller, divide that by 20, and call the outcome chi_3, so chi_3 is 0.250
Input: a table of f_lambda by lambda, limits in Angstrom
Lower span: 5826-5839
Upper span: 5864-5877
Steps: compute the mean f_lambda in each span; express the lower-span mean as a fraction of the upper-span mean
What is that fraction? 0.98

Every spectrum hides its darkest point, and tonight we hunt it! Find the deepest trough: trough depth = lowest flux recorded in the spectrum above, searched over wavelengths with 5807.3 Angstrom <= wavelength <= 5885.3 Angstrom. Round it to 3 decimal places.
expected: 3.824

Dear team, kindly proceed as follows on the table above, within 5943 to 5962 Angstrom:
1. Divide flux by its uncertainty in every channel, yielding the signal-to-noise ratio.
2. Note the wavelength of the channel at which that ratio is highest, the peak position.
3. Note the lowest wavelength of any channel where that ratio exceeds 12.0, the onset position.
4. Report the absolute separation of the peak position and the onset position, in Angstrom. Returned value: 0.0 Angstrom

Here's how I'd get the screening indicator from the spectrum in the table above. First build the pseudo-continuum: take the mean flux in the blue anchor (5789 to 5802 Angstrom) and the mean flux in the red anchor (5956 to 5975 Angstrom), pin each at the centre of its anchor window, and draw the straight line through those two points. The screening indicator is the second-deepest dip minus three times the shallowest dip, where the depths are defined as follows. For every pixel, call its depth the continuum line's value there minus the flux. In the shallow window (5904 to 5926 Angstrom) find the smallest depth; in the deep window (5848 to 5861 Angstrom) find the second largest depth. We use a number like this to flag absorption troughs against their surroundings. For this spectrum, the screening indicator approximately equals 1.5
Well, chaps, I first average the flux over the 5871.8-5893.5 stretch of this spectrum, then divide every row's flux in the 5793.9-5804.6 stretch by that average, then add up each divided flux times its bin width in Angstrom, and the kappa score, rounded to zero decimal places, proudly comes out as 13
